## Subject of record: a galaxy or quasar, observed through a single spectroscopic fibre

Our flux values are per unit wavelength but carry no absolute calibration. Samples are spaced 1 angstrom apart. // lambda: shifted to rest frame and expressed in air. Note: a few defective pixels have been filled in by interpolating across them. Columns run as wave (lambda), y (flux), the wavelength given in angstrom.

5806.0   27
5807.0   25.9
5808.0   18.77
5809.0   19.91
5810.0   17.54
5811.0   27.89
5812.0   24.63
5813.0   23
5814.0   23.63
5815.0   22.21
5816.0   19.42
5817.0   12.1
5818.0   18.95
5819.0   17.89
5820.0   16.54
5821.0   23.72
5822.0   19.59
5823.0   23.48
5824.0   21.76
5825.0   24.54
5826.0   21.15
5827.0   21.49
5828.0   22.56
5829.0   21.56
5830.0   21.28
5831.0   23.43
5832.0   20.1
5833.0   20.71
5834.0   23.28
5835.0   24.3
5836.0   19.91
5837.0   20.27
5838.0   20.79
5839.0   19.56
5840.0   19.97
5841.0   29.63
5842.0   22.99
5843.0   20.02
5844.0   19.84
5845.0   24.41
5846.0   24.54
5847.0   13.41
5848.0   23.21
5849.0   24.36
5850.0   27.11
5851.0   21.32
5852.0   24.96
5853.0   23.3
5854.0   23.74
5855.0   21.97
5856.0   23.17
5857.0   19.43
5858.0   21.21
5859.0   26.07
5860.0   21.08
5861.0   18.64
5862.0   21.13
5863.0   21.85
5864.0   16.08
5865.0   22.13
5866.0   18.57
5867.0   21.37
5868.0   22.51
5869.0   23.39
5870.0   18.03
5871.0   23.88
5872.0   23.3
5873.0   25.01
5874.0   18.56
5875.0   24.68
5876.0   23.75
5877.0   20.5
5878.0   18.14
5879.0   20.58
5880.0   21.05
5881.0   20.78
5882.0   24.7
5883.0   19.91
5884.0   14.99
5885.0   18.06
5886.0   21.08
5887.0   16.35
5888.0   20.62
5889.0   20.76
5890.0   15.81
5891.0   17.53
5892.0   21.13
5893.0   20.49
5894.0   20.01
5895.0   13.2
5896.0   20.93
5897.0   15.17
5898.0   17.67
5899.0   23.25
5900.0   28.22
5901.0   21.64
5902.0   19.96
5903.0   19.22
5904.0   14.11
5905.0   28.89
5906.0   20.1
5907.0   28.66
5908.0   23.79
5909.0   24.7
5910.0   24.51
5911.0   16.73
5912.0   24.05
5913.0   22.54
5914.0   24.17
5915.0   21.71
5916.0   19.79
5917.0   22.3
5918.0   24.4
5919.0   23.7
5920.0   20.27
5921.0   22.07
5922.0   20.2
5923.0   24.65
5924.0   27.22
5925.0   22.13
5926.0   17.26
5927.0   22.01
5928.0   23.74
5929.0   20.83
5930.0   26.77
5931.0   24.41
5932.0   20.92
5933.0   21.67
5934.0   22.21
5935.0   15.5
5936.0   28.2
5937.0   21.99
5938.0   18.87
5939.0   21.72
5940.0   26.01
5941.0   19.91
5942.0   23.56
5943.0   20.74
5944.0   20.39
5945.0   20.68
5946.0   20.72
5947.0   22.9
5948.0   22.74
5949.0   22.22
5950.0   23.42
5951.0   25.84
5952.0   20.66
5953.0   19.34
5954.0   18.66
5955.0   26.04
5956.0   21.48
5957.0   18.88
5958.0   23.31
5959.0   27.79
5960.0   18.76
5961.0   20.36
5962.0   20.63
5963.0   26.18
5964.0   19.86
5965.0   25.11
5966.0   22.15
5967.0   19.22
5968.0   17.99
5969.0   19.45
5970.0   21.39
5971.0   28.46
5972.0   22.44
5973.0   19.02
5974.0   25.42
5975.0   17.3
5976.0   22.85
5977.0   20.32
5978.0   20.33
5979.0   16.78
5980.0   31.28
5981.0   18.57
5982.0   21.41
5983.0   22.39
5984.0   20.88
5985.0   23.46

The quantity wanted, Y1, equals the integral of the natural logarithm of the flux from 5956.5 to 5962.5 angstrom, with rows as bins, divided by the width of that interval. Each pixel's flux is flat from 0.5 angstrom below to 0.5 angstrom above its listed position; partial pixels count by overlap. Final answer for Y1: 3.06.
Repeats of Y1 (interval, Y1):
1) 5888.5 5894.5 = 2.95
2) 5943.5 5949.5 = 3.07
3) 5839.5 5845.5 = 3.12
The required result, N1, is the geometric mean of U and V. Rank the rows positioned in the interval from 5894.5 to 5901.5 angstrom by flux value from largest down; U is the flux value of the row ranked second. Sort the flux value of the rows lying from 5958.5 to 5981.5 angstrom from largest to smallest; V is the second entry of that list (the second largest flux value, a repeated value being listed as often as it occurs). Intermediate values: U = 23.25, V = 28.46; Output 26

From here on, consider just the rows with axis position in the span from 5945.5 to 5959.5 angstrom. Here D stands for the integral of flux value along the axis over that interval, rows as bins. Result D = 314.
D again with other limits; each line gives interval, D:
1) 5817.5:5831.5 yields 298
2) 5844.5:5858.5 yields 316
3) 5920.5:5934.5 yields 316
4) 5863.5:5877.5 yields 302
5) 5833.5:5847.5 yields 303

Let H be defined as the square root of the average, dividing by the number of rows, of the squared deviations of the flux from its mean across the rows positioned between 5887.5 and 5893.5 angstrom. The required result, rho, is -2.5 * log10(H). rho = -0.75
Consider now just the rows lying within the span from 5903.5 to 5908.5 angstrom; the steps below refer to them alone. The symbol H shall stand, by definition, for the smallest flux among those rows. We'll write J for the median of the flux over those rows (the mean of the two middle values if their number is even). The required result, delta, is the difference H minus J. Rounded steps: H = 14.11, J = 23.8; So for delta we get -10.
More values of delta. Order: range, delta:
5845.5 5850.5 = -11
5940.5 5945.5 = -1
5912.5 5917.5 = -3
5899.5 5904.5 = -6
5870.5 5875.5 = -5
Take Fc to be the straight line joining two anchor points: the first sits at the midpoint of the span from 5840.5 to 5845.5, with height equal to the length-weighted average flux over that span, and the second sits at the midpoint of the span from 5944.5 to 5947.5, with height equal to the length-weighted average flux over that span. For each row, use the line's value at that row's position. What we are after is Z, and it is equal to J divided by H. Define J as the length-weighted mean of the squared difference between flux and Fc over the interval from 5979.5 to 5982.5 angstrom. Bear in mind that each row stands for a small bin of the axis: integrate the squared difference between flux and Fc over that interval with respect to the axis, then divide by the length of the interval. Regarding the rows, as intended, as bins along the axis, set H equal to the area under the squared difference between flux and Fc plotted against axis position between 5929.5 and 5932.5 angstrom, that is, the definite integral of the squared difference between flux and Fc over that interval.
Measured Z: 1.16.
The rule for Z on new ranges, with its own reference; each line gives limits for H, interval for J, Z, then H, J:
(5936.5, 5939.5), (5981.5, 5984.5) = 0.14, 8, 1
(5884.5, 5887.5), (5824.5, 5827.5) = 0.07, 61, 4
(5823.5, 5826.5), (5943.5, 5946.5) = 0.07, 11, 1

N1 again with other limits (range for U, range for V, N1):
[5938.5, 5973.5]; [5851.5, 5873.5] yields 26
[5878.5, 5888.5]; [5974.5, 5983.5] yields 22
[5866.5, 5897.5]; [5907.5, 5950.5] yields 26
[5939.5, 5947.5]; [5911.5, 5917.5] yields 24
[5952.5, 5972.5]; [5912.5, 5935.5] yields 27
